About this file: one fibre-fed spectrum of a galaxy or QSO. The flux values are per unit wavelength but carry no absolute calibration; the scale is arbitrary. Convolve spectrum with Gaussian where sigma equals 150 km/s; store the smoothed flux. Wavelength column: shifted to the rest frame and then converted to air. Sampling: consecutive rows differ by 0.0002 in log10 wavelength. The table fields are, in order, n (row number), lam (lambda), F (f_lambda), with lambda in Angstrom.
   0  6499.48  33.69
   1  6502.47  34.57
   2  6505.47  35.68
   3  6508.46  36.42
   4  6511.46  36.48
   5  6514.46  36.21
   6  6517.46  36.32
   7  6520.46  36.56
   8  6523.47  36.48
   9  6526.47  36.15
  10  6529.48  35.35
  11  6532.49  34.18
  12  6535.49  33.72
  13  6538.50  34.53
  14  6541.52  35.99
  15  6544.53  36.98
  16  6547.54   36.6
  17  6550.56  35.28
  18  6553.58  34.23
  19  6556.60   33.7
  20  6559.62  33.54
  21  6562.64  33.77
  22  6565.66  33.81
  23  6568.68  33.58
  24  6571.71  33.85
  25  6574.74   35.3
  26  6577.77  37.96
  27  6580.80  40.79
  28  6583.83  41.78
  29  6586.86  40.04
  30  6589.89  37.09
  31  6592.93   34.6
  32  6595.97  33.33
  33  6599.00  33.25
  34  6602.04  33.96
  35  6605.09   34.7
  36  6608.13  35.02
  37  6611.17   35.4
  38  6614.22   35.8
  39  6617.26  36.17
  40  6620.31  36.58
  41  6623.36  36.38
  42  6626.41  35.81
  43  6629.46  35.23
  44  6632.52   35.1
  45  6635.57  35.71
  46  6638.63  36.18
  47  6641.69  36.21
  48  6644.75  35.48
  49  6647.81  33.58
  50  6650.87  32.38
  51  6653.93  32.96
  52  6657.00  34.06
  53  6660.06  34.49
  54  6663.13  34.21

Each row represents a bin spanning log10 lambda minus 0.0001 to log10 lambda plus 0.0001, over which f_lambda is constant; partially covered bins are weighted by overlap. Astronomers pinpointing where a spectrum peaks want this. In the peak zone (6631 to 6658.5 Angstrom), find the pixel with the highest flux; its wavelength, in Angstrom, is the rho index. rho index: 6641.69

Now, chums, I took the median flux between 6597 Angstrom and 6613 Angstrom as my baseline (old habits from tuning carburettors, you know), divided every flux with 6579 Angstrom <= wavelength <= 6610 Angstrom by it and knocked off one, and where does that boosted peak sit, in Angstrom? 6583.83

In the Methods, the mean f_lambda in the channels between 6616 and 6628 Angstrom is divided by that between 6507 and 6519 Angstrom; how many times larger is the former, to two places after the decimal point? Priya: 1.00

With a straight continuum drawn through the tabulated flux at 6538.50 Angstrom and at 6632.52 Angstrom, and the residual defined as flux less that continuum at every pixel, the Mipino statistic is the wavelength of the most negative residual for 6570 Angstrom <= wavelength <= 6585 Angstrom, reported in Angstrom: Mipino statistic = 6571.71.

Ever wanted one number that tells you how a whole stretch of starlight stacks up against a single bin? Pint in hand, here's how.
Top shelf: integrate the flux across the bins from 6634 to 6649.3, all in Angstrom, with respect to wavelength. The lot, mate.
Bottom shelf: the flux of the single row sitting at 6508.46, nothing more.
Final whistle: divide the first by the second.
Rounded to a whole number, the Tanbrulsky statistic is 15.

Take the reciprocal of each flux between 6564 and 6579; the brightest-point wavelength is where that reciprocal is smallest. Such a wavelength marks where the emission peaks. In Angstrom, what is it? 6577.77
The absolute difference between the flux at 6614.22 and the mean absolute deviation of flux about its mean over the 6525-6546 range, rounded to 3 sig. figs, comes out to 34.8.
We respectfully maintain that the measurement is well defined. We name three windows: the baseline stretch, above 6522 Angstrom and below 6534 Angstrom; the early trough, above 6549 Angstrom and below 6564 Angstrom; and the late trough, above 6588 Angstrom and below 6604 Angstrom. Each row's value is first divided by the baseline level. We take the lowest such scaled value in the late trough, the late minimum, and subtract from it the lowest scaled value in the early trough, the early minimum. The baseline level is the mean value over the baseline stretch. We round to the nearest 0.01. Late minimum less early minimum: -0.01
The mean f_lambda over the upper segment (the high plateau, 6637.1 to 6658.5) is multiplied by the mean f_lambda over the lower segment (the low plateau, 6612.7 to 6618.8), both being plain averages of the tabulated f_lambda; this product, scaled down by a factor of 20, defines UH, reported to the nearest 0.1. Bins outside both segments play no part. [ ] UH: 61.9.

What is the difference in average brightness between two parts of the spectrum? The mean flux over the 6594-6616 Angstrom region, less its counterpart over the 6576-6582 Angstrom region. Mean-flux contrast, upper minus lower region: -5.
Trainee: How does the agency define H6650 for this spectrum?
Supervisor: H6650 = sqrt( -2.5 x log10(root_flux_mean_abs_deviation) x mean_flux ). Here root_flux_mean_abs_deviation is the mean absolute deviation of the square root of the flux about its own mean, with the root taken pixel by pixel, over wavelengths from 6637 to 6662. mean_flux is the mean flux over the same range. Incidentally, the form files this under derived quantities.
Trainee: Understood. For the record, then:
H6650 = 9.3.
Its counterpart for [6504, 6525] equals 12.7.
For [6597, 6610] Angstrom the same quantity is 10.4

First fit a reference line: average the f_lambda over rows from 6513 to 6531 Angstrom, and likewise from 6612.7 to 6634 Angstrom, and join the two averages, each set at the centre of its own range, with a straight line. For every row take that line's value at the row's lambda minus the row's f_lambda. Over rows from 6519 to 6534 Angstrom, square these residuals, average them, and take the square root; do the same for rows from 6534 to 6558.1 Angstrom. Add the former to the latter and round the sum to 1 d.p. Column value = 2.5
